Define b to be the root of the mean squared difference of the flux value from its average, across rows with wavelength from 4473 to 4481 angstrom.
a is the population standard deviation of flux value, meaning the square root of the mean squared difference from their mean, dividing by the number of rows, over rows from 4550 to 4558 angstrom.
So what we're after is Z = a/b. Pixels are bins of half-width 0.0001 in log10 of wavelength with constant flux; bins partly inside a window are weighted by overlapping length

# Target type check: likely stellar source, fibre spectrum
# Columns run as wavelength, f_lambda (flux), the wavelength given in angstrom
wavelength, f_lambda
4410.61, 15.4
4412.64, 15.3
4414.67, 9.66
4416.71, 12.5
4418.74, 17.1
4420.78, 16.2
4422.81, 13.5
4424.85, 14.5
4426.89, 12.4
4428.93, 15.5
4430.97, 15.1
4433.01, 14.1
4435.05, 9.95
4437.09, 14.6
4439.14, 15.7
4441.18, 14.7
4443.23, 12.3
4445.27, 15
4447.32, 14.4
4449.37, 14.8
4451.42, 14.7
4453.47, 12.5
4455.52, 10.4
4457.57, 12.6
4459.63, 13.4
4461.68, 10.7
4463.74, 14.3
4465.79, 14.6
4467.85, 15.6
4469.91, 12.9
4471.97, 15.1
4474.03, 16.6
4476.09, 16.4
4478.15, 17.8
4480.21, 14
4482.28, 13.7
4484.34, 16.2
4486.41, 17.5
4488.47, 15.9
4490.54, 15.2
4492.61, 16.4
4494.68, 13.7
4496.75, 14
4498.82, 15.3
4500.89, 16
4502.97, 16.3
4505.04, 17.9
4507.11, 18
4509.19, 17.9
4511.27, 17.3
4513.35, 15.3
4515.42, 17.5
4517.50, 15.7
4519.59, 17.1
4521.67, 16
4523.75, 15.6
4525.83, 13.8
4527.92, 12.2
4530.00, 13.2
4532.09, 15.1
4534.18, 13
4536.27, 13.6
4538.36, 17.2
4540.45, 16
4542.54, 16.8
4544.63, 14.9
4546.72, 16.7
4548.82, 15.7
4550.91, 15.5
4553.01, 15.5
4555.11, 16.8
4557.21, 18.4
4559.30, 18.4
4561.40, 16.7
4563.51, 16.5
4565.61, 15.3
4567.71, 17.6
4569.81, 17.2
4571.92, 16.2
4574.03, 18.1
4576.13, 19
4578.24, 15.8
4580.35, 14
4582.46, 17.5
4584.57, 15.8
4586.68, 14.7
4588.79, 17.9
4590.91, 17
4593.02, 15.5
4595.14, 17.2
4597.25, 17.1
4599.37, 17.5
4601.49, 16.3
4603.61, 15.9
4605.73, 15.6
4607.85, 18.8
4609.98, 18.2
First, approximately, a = 1.19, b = 1.4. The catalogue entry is 0.9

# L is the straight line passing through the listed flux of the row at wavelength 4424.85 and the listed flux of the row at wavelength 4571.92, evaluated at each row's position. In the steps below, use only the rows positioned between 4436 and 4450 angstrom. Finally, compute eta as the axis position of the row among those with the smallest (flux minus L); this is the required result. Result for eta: 4443.23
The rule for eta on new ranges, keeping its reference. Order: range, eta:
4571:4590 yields 4580.35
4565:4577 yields 4565.61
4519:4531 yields 4527.92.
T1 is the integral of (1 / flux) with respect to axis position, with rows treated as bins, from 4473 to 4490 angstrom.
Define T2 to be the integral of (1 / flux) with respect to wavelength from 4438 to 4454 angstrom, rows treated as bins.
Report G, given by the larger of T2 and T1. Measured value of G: 1.12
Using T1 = 1.07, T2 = 1.12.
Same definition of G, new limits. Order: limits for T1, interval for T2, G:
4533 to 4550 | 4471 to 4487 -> 1.11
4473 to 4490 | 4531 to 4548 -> 1.11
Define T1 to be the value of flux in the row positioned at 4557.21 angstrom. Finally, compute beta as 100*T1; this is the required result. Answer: 1840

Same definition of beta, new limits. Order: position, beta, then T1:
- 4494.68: 1370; 13.7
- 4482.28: 1370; 13.7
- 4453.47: 1250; 12.5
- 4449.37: 1480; 14.8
